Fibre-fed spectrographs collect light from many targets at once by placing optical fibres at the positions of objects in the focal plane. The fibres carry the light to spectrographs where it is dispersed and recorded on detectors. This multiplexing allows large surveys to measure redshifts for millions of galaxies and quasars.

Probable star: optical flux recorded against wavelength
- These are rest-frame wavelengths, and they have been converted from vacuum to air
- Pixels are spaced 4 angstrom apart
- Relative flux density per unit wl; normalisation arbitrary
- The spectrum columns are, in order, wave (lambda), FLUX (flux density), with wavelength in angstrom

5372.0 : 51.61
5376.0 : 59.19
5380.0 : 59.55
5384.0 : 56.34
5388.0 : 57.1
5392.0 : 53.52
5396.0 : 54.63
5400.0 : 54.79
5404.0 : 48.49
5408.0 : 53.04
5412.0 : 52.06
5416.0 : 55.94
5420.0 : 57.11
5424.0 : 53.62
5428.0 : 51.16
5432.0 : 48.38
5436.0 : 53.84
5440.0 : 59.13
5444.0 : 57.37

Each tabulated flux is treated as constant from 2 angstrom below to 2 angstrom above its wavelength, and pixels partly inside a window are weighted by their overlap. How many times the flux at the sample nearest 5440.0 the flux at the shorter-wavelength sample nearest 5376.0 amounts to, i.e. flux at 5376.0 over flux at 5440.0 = 1.00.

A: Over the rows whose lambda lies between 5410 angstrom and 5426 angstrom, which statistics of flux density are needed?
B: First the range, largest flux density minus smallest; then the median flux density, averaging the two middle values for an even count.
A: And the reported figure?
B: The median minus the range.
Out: 50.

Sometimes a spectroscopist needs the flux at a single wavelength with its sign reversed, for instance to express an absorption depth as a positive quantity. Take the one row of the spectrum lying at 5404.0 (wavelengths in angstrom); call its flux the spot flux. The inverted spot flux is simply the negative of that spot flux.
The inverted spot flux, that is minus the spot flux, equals -48.5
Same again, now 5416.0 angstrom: -55.9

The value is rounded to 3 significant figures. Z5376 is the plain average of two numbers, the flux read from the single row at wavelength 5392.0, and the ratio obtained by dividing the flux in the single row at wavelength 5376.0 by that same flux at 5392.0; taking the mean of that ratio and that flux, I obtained 27.3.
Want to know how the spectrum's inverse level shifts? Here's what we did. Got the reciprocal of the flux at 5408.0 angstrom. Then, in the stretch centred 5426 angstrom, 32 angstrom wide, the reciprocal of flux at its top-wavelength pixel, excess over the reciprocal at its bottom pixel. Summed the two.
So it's 0.017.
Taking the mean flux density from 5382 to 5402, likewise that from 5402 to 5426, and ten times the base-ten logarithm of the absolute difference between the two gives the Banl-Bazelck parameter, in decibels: 2.8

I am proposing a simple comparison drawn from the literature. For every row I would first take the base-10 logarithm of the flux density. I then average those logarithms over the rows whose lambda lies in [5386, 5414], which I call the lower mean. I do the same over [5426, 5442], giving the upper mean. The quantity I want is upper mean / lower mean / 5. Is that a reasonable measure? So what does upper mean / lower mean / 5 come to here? 0.200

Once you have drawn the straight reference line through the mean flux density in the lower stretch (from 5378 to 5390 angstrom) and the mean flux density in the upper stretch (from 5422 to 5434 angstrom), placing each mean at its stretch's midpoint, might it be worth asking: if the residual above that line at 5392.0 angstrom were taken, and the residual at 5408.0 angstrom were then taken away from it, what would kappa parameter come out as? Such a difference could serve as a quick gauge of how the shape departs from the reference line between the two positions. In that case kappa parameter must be -2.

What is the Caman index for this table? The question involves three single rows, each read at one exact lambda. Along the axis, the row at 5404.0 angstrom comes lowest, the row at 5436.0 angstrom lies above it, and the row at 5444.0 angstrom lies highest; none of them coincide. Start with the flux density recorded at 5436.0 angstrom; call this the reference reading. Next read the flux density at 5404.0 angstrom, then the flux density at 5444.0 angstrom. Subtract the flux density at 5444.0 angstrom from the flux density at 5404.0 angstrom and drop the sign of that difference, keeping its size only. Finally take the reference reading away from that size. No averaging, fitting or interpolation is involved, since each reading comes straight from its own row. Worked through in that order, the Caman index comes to -45.0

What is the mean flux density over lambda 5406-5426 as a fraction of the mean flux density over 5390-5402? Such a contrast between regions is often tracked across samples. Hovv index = 1.00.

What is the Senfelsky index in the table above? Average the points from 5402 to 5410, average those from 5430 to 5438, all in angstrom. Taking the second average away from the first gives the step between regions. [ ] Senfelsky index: 0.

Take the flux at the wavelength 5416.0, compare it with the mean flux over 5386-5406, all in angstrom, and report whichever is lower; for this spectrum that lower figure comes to 53.7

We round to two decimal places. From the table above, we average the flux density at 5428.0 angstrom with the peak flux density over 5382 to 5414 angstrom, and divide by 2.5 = 21.65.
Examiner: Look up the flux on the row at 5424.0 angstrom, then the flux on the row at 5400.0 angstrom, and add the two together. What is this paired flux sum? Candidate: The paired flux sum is 108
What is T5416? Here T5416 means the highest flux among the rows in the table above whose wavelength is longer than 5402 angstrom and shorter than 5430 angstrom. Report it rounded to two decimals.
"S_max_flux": 57.11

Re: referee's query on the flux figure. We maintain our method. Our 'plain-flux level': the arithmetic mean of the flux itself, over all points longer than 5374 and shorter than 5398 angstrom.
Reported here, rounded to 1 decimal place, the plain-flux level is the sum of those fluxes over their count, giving 56.7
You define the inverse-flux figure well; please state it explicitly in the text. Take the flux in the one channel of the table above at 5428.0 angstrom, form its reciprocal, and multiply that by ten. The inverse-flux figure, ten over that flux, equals 0.195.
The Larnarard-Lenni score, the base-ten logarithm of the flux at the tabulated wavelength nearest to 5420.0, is 1.76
